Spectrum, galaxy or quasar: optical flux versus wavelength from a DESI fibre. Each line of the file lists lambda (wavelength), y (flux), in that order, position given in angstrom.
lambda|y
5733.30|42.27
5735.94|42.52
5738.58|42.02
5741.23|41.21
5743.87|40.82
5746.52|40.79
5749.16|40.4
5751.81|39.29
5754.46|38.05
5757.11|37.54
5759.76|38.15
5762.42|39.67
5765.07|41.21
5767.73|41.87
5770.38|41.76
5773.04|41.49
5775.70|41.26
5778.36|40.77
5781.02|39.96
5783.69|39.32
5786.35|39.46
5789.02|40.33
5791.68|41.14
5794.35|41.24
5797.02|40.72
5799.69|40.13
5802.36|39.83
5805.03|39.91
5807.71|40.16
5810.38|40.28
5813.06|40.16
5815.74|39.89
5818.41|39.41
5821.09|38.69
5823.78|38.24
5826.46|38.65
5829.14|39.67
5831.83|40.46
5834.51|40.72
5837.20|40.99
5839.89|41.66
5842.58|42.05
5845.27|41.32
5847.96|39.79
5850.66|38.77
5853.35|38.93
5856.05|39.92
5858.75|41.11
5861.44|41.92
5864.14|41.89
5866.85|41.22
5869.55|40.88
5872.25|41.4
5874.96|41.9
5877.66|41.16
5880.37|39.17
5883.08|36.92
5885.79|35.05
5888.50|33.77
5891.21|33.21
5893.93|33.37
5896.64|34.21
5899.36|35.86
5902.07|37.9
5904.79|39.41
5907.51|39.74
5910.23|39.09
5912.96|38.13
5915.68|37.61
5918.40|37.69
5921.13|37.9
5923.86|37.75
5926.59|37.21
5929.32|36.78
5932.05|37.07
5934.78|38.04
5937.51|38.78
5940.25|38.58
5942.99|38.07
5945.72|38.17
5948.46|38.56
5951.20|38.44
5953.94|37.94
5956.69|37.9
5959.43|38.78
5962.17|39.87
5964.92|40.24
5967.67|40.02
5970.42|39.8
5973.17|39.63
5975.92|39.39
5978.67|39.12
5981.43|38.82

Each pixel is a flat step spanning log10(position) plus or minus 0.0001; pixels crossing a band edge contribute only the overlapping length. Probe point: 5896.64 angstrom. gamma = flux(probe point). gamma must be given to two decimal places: 34.21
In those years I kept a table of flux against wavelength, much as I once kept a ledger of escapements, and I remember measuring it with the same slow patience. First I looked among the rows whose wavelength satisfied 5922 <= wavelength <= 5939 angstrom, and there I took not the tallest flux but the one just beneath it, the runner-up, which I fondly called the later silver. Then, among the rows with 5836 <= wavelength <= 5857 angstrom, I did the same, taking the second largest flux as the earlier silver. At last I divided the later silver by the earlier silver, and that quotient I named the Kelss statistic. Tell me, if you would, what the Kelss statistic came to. 0.91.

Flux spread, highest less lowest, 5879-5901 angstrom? 6.0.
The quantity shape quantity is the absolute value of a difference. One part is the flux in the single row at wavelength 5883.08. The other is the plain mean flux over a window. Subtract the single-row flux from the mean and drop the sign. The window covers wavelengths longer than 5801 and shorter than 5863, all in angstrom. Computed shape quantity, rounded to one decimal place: 3.2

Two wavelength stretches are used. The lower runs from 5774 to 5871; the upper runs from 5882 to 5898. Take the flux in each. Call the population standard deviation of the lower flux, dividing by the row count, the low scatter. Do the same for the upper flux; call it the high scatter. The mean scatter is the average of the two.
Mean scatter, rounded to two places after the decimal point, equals 1.12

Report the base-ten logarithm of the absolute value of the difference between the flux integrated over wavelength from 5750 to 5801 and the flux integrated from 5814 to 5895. 3.06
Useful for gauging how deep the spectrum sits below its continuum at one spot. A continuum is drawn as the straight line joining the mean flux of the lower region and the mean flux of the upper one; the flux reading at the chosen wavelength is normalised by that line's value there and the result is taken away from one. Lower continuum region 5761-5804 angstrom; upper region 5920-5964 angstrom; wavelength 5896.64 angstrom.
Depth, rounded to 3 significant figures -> 0.119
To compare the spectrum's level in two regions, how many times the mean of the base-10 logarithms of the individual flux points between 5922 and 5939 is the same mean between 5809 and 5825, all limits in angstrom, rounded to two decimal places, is 0.99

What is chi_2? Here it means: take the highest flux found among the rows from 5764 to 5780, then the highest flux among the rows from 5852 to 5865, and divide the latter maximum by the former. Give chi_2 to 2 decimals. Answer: 1.00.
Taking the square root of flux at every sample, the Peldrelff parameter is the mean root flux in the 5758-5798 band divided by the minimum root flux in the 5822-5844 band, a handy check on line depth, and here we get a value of 1.03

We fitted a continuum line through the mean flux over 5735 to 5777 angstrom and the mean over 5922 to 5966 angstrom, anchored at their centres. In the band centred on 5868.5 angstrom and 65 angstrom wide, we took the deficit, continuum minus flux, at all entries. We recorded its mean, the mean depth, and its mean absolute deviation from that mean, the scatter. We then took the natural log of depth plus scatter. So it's 0.96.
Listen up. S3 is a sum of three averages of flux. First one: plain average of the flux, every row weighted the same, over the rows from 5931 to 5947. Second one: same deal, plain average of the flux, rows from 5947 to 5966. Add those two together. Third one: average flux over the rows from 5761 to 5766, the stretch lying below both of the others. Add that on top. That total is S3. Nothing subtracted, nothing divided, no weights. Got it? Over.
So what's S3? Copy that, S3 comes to 117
